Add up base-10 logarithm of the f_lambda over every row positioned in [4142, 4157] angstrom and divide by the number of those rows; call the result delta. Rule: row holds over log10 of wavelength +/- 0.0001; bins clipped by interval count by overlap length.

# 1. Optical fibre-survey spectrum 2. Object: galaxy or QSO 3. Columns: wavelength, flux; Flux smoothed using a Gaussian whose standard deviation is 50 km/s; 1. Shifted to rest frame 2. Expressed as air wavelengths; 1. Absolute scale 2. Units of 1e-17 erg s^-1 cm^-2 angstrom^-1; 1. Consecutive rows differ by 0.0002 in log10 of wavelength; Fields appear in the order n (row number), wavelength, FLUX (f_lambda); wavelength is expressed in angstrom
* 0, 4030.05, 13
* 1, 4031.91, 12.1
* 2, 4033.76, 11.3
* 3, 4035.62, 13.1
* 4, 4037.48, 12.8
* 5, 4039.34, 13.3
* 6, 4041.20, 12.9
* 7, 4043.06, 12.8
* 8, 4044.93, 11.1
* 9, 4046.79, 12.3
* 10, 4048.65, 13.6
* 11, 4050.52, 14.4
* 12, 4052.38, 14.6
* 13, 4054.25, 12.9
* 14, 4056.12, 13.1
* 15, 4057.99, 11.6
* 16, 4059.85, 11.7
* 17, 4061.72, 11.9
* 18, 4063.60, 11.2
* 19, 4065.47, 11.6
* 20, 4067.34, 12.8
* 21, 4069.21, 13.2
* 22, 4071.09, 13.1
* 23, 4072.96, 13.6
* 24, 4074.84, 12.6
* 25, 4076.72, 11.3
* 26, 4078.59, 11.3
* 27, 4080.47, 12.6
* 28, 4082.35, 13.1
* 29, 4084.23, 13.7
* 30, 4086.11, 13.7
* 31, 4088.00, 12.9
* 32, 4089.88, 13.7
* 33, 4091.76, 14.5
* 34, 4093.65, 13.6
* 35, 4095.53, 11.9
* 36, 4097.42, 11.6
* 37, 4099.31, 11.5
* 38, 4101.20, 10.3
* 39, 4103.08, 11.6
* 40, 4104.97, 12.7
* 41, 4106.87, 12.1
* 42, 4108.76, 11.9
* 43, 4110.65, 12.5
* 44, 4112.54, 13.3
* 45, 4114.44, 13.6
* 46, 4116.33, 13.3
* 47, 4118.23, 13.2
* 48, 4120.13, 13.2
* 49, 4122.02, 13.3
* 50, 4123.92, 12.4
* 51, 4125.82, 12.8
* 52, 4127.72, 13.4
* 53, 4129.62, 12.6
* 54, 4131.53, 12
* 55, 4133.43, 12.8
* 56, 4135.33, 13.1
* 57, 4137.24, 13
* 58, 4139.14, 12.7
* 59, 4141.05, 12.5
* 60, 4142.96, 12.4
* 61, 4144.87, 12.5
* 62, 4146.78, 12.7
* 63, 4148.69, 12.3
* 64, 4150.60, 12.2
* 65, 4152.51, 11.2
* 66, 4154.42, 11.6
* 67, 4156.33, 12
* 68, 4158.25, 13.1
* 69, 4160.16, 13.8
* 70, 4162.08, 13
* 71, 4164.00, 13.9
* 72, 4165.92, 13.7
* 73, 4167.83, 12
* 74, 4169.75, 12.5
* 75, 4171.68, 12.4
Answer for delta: 1.08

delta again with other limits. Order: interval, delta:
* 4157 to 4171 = 1.12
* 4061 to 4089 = 1.10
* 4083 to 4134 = 1.10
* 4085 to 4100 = 1.11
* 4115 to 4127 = 1.11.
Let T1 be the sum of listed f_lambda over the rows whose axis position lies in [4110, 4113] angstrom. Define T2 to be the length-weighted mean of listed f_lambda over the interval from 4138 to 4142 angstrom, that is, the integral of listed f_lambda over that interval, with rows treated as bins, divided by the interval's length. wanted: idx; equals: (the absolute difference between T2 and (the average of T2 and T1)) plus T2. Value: 19.2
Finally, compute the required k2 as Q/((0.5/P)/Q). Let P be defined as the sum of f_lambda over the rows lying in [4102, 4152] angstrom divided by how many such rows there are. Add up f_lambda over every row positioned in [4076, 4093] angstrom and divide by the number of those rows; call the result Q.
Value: 4277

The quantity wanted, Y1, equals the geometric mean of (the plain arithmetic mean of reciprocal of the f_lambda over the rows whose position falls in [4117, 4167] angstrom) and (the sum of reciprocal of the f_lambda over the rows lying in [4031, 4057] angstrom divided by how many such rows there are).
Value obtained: 0.0784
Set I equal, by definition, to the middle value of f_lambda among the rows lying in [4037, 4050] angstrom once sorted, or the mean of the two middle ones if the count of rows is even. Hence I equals 12.8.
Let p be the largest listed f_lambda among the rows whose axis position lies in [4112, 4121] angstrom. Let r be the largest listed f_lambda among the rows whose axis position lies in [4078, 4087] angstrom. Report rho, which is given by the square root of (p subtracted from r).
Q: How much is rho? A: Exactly 0.32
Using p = 13.6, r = 13.7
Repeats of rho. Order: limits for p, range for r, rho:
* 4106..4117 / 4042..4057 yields 1.00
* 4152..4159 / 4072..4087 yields 0.77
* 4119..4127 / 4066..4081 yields 0.55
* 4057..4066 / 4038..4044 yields 1.18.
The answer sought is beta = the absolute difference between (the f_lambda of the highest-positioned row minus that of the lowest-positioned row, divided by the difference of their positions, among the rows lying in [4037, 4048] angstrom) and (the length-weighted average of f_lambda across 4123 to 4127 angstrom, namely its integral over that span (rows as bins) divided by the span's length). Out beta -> 12.7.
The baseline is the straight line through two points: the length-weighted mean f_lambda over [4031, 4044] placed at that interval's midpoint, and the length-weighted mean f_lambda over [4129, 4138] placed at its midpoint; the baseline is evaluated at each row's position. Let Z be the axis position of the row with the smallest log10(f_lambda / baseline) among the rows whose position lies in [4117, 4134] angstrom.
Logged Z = 4131.53 angstrom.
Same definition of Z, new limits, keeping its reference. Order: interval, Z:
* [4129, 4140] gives 4131.53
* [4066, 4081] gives 4078.59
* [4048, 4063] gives 4057.99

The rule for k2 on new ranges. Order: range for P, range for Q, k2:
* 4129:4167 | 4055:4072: 3795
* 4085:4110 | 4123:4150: 3993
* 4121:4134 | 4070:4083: 3996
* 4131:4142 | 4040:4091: 4101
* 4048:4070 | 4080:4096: 4499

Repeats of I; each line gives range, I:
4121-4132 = 12.7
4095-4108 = 11.6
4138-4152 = 12.5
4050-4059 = 13.1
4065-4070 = 12.8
